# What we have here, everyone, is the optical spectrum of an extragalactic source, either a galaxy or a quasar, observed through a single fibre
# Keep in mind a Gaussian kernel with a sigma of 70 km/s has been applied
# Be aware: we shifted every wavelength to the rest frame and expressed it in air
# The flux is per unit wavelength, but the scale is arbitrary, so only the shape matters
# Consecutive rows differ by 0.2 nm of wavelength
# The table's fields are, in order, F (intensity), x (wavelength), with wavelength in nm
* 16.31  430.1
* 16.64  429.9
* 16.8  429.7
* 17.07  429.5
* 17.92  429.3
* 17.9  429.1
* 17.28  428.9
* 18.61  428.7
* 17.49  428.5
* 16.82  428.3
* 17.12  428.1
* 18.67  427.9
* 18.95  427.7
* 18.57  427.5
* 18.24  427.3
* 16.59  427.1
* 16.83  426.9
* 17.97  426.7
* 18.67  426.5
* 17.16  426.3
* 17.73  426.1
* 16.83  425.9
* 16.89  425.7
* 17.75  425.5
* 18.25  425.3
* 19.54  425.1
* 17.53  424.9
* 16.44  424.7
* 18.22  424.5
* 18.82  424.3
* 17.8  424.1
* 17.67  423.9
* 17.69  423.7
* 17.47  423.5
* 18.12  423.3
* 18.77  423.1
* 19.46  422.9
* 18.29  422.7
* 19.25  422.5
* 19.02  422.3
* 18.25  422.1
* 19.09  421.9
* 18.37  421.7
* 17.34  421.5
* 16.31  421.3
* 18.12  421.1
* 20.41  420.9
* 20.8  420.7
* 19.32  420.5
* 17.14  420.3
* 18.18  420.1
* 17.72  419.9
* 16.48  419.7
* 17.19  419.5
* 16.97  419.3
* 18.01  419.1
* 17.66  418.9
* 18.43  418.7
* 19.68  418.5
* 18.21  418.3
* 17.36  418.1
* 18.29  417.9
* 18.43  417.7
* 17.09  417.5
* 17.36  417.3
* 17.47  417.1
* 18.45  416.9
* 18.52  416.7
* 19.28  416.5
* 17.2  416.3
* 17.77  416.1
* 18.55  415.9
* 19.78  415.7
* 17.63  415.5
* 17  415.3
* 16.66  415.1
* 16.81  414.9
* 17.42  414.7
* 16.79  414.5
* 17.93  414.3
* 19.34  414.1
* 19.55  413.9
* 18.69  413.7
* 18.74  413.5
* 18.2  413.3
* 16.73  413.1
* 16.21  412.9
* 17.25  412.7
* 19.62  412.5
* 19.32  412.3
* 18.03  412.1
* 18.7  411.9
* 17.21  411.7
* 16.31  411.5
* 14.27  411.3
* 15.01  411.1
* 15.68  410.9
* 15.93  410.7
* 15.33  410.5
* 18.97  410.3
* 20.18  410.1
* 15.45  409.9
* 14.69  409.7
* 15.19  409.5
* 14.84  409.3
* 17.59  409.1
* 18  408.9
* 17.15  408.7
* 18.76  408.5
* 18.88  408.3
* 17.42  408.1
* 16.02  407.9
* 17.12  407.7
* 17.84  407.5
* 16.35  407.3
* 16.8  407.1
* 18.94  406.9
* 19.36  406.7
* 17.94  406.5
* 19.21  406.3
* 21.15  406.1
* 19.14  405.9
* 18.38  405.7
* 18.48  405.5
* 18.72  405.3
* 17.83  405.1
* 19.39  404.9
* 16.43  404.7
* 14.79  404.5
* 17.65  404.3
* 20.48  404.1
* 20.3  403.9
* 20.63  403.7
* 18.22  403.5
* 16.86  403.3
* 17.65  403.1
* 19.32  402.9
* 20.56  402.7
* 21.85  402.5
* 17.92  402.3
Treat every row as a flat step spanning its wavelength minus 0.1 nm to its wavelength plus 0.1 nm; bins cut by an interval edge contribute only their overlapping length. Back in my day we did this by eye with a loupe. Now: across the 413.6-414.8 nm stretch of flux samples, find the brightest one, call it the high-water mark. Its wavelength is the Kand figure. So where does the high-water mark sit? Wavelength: 413.9 nm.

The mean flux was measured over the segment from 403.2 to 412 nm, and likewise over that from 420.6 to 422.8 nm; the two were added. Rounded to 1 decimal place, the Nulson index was 36.2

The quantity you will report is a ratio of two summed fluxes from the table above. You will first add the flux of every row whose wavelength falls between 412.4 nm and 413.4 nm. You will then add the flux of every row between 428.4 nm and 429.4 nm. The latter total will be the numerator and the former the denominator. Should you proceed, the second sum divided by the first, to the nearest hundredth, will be 1.01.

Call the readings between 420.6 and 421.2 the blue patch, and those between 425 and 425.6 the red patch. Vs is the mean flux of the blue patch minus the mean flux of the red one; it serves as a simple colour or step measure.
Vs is 1.3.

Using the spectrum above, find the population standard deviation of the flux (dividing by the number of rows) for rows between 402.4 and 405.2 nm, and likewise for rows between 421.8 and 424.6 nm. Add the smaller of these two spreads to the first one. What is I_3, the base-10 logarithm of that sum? 0.402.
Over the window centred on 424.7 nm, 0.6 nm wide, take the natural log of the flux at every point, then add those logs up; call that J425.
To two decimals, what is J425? 8.57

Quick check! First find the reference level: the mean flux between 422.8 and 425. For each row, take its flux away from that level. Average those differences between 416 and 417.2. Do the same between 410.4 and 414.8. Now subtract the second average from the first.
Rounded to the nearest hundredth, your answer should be -0.74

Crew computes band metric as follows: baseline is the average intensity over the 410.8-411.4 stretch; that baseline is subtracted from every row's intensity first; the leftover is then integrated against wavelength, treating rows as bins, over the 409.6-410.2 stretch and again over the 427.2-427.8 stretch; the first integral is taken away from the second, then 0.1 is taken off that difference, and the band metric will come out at 1.0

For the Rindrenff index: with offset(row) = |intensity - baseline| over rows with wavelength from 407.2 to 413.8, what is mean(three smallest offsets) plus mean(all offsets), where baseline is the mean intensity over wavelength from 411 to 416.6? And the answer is 1.6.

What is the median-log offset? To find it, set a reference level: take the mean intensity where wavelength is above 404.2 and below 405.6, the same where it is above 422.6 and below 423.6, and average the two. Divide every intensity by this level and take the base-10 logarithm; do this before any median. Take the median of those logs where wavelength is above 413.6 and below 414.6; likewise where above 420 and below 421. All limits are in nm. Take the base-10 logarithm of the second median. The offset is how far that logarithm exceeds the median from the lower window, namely -1.5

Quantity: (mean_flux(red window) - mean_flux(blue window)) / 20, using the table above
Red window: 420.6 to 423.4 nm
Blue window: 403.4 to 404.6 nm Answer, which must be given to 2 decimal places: 0.00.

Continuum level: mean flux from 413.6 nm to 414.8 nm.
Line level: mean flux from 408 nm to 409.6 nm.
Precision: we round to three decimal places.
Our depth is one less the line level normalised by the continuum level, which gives 0.058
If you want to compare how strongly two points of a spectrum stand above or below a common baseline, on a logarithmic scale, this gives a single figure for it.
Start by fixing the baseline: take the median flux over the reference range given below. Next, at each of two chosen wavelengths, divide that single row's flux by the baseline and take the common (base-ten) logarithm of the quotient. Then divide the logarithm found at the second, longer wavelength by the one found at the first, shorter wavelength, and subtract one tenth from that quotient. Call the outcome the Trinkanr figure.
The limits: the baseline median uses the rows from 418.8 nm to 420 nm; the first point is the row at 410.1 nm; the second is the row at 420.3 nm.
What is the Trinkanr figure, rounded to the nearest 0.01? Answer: -0.21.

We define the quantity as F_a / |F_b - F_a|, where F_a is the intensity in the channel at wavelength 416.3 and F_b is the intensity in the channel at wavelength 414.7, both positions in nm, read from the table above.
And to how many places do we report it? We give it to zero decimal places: 78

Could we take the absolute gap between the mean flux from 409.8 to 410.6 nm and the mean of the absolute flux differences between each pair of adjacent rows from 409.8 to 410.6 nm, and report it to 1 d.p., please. 14.3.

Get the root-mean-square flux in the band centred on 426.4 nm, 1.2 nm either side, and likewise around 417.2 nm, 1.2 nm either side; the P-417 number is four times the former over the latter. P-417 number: 3.9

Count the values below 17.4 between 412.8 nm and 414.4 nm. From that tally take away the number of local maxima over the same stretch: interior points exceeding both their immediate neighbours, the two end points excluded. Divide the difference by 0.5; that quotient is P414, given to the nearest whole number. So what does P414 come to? 0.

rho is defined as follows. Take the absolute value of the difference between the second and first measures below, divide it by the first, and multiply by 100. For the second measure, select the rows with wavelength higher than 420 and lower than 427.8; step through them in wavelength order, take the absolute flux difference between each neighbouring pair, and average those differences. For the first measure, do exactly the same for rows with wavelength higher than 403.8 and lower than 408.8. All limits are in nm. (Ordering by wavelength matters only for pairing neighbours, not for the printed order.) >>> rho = 30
